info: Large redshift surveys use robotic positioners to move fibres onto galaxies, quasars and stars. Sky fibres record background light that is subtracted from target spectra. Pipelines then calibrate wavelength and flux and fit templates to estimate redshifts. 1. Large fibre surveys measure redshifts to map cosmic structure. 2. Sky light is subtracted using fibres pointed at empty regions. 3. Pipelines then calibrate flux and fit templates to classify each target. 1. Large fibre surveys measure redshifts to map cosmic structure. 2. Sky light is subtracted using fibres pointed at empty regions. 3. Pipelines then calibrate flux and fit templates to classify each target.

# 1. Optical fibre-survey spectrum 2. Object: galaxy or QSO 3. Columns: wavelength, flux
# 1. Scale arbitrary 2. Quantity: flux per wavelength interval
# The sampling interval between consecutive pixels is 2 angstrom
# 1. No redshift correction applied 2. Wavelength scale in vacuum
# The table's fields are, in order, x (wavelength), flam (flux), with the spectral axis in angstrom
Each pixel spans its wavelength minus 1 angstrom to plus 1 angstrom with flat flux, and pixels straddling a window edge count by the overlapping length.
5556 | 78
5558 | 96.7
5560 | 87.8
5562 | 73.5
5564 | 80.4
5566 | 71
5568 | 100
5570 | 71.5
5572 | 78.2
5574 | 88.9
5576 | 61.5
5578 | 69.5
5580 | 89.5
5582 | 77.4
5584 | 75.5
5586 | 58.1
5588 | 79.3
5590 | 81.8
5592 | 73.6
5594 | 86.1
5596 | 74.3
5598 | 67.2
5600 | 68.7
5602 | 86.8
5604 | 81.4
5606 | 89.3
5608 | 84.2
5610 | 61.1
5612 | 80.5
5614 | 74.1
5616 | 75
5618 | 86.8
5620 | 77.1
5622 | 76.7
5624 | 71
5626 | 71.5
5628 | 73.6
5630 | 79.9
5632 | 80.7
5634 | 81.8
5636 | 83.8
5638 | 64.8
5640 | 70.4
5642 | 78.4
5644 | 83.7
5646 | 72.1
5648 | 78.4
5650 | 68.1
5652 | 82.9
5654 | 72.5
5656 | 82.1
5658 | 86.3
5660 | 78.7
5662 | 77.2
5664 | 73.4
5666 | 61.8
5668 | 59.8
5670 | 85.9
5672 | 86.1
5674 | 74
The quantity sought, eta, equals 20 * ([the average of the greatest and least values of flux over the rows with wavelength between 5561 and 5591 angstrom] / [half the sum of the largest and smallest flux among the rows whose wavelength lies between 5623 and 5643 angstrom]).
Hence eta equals 21.3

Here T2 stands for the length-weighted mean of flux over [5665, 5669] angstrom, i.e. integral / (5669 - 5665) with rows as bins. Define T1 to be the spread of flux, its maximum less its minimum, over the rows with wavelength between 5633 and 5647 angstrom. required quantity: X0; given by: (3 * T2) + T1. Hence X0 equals 201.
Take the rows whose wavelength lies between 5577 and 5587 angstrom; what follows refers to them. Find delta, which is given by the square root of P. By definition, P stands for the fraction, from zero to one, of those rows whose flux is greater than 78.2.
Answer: 0.45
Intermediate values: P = 0.20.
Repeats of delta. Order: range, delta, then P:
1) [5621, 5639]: 0.67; 0.44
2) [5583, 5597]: 0.65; 0.43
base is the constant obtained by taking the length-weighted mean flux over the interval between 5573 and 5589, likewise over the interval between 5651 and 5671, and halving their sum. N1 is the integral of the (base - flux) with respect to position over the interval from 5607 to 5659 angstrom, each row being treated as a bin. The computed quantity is -68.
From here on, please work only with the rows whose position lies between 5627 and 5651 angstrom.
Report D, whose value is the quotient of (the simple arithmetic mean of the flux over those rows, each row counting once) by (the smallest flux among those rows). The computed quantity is 1.18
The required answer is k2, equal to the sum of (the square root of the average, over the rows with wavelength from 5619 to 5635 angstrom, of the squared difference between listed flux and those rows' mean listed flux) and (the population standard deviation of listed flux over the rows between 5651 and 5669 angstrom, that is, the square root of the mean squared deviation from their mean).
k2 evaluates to 12.5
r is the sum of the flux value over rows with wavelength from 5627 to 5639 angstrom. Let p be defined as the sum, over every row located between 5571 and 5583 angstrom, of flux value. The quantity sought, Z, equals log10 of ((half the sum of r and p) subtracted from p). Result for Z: -0.7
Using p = 465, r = 465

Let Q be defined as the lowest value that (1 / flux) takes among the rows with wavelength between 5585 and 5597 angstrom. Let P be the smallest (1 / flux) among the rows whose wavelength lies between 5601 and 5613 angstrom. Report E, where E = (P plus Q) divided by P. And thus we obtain 2.04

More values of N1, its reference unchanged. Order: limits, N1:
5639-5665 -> -45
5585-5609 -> -49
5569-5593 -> 3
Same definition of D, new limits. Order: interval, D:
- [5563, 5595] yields 1.34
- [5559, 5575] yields 1.15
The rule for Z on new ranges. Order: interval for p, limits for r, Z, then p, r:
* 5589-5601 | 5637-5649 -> 0.3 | 452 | 448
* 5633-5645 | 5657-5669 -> 1.1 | 463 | 437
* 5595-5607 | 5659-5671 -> 1.2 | 468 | 437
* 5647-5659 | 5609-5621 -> 0.9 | 470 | 455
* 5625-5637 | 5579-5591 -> 0.7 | 471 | 462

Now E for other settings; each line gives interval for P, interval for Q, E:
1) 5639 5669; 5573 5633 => 1.96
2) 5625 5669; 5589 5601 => 2.00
